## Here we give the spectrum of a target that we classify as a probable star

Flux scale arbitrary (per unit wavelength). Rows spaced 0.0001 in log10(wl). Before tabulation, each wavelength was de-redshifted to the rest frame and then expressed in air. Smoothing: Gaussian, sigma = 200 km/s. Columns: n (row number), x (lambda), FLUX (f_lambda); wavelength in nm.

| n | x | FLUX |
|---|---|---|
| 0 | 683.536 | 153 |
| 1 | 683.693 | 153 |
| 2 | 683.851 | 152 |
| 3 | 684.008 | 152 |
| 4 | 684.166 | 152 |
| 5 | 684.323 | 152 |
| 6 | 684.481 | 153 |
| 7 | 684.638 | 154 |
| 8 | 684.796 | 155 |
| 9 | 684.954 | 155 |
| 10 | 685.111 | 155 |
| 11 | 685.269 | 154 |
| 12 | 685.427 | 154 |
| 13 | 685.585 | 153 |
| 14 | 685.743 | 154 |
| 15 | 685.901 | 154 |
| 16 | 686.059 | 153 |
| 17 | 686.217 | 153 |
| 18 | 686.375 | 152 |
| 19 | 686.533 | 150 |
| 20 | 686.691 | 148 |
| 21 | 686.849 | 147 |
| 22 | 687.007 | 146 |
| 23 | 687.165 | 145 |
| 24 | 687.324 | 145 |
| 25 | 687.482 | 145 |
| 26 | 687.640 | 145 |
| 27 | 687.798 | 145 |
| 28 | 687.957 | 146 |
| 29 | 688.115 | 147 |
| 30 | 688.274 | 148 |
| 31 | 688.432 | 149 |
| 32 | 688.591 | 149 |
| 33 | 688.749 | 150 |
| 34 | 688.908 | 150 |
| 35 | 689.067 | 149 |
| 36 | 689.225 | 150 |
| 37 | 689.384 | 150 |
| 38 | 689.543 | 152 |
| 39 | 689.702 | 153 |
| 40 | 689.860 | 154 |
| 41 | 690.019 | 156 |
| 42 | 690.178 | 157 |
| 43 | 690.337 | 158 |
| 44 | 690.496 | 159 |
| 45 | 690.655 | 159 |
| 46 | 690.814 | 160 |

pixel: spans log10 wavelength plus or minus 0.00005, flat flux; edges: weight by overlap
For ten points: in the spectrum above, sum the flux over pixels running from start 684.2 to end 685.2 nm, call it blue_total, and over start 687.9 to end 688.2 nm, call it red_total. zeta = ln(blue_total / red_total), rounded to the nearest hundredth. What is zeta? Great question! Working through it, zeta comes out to 1.15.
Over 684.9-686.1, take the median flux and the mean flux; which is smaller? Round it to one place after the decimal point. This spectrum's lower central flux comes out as 154.0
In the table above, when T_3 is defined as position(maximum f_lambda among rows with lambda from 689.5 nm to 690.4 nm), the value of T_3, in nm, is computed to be 690.337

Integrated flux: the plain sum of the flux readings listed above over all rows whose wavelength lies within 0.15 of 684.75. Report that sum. 309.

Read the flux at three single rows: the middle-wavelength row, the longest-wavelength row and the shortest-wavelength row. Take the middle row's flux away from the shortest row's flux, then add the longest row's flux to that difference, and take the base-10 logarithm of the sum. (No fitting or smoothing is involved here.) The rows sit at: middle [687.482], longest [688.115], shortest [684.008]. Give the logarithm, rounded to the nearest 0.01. 2.19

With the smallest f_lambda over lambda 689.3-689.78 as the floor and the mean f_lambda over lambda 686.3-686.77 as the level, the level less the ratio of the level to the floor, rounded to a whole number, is 149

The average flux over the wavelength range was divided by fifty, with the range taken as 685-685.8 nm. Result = 3.08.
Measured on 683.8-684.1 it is 3.04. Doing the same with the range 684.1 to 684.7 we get 3.06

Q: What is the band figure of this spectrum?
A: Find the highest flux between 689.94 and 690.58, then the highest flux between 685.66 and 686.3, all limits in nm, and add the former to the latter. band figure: 313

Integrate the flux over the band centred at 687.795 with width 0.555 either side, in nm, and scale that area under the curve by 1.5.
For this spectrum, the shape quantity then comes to 243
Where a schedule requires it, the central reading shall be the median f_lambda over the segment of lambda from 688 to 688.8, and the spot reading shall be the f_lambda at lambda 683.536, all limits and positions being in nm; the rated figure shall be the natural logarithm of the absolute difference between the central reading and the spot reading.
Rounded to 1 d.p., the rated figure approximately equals 1.4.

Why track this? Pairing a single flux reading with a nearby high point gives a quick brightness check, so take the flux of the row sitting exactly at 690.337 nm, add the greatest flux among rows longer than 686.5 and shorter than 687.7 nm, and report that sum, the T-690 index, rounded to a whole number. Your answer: 308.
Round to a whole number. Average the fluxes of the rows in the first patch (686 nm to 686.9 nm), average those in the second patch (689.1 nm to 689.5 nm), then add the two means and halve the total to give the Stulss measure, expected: 150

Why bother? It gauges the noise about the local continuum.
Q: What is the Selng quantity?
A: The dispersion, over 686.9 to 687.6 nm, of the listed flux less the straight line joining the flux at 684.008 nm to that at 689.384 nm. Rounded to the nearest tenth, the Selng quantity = 0.4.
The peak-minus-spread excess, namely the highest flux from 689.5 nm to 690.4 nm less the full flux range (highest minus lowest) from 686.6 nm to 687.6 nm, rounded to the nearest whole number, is 155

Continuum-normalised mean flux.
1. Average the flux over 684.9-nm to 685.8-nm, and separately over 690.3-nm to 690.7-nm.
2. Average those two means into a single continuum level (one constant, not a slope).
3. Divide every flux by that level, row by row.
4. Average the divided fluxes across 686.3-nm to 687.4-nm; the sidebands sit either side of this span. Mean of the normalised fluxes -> 0.943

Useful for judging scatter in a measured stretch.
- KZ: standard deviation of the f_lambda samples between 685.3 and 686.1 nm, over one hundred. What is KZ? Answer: 0.005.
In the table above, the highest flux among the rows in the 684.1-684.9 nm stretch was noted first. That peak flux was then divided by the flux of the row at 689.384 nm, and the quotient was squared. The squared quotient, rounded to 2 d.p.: 1.07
